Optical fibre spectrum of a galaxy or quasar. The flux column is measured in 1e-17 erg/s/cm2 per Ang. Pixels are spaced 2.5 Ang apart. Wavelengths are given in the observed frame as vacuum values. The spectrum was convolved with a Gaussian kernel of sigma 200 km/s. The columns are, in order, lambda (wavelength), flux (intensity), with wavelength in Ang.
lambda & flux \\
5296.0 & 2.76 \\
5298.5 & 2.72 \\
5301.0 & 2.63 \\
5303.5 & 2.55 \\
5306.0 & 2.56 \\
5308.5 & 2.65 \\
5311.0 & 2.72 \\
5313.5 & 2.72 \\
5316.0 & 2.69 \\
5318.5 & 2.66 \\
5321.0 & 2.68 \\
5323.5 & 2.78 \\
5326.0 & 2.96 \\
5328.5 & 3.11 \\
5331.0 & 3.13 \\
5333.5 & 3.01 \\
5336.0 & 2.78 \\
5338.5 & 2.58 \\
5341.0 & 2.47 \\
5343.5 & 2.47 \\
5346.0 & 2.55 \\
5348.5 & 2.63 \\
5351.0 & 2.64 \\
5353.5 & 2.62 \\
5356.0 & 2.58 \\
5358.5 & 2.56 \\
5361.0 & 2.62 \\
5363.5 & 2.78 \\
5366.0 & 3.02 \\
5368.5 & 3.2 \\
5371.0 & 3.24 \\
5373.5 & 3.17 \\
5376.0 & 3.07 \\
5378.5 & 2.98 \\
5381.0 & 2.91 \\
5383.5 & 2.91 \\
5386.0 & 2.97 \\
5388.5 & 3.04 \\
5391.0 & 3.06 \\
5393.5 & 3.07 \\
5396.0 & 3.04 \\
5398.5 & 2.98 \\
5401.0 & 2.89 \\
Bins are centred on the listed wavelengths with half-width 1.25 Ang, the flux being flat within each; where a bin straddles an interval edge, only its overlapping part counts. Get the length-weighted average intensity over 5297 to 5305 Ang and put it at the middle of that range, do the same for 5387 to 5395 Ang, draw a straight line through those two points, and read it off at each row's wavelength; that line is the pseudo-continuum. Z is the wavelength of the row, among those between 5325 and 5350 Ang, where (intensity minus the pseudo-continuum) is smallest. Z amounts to 5343.5 Ang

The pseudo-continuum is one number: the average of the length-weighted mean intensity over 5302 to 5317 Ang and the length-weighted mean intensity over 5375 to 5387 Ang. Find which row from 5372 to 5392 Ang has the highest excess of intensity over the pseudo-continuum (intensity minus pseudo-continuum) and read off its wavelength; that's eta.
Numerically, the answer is 5373.5 Ang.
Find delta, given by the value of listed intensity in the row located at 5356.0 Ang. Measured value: 2.58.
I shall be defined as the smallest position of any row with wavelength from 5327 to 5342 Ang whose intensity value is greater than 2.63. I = 5328.5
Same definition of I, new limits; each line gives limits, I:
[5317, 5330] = 5318.5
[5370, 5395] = 5371.0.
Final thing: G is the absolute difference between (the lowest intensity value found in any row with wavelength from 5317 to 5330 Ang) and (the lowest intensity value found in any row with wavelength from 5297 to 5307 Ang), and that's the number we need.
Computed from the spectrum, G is 0.110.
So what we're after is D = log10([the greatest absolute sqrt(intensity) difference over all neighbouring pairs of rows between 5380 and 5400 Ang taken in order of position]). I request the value -1.69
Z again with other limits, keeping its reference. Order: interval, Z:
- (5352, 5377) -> 5358.5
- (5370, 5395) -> 5383.5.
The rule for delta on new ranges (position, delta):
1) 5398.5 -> 2.98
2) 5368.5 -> 3.2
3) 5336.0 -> 2.78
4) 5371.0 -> 3.24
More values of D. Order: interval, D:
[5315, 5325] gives -1.52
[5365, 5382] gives -1.29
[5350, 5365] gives -1.31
